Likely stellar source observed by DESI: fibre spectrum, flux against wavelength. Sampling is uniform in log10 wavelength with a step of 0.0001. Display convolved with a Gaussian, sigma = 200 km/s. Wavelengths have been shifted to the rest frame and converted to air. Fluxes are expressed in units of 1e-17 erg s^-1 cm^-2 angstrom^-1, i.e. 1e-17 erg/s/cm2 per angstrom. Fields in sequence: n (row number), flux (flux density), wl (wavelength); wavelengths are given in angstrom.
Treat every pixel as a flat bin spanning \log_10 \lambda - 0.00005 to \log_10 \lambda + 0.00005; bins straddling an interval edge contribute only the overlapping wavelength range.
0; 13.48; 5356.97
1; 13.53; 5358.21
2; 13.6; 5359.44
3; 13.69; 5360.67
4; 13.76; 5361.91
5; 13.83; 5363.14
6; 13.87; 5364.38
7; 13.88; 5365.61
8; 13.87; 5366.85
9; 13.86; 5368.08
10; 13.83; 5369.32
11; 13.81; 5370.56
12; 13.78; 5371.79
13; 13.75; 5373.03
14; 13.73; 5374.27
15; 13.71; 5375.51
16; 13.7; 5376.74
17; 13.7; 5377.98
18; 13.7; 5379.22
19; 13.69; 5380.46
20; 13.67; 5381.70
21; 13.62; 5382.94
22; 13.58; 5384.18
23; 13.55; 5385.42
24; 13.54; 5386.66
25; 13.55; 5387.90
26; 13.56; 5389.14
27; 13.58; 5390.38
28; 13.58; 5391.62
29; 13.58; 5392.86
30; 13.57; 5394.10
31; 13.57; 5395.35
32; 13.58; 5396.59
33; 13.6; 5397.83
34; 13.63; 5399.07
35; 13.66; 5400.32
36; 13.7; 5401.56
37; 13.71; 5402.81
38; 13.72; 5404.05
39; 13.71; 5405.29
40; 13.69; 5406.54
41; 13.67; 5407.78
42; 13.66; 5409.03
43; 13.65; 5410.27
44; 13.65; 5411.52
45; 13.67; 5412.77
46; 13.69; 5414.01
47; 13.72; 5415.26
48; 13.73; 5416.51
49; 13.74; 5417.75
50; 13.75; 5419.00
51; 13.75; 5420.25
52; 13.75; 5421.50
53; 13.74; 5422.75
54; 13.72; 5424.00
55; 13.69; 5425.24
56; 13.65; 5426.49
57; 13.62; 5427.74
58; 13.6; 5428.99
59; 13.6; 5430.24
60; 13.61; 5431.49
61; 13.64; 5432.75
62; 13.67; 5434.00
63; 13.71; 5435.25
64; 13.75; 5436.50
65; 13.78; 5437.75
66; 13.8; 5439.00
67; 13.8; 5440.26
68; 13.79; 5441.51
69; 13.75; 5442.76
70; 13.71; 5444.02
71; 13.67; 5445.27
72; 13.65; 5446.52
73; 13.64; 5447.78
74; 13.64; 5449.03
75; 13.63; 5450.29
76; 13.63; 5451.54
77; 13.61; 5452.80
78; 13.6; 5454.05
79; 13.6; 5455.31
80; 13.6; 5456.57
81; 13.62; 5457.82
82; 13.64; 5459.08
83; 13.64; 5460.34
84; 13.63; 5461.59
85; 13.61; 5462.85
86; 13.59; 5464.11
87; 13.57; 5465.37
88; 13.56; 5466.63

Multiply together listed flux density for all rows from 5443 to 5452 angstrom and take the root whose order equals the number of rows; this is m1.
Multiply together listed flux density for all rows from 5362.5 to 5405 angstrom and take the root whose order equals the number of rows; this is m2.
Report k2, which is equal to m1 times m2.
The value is 187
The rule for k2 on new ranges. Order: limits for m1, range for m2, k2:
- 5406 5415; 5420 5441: 187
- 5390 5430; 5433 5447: 188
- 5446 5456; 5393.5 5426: 186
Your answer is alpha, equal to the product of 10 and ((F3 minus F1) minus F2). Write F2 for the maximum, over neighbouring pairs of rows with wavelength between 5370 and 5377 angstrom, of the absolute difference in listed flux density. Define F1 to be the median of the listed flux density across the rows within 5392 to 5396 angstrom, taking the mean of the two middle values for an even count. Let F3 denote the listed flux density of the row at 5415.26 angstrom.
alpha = 1.2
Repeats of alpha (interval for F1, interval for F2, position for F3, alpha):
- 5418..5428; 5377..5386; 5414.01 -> -0.9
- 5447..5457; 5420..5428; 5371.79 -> 1.2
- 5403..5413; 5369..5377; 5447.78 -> -0.6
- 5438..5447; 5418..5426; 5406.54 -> -0.9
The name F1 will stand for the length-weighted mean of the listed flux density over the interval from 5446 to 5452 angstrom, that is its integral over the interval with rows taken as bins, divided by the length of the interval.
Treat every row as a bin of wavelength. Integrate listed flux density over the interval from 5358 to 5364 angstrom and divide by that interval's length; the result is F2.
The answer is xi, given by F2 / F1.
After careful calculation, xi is 1.01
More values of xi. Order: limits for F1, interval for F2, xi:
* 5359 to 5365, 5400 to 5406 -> 1.00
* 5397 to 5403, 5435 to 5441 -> 1.01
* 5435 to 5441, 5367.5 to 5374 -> 1.00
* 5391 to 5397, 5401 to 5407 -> 1.01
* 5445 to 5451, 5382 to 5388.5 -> 0.99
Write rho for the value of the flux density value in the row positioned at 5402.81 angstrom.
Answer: 13.71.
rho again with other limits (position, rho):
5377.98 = 13.7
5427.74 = 13.62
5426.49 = 13.65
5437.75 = 13.78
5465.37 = 13.57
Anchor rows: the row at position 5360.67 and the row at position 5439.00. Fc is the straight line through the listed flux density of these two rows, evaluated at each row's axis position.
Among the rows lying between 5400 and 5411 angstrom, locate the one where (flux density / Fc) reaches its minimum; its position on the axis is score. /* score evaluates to 5410.27 angstrom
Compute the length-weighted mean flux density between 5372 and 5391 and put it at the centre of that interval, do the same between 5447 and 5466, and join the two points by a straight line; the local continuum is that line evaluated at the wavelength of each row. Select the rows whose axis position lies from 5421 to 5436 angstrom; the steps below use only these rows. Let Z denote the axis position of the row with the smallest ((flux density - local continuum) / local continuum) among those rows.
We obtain 5428.99 angstrom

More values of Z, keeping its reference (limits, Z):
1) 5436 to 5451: 5450.29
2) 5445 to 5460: 5454.05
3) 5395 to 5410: 5395.35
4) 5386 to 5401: 5386.66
